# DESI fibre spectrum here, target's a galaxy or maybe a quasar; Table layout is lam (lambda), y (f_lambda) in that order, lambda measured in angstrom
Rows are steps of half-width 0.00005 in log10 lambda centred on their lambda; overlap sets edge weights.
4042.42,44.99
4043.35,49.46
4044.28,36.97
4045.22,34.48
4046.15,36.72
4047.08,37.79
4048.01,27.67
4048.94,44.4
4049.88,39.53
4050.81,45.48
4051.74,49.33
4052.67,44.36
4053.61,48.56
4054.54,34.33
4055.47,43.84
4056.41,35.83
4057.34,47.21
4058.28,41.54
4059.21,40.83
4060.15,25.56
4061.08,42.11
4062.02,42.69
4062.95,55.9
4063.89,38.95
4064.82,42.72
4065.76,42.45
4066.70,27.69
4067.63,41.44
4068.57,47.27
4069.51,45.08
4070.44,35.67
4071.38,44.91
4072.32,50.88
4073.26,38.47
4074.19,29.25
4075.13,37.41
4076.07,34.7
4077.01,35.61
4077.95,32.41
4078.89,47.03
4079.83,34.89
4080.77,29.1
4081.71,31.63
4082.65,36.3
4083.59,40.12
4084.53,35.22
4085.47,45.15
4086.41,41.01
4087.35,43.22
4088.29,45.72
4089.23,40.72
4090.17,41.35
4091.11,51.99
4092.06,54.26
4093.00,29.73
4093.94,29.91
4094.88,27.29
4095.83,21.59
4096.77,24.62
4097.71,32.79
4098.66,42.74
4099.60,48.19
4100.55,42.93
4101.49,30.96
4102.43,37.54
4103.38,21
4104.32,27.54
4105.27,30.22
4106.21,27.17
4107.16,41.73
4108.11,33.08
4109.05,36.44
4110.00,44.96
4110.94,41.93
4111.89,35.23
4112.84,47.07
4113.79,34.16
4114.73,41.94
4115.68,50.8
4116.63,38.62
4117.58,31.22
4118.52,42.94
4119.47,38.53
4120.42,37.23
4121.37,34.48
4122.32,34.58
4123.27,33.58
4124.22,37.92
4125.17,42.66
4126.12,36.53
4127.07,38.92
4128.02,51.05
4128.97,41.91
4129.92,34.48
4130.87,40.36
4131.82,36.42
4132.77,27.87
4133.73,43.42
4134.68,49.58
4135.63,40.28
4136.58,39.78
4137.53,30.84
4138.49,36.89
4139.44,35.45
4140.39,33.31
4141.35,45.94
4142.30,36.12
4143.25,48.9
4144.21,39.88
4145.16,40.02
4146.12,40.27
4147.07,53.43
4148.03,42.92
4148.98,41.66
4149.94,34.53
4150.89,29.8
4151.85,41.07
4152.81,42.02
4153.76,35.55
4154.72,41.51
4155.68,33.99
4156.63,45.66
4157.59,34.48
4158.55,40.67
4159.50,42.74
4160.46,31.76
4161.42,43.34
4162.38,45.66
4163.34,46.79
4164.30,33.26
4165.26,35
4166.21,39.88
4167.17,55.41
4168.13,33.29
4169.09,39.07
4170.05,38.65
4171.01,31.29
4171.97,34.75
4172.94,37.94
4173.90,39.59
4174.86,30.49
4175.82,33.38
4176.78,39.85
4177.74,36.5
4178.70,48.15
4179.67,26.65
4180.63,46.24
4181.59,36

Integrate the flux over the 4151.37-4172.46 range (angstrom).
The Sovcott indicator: 830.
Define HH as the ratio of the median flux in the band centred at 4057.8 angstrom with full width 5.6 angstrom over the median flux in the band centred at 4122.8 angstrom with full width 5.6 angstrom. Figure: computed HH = 1.15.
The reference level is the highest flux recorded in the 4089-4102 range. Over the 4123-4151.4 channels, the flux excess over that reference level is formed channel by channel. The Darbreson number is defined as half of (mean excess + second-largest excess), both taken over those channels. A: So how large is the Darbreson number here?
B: -9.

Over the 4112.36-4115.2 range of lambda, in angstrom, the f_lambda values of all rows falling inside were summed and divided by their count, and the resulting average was 41.1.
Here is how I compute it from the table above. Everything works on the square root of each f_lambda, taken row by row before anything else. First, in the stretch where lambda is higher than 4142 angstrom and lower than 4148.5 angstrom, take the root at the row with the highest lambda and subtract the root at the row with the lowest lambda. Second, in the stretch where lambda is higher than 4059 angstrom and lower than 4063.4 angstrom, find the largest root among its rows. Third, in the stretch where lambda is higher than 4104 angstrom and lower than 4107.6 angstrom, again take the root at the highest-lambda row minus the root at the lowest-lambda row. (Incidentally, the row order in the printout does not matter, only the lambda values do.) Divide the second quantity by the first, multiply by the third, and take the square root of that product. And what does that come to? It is 4.1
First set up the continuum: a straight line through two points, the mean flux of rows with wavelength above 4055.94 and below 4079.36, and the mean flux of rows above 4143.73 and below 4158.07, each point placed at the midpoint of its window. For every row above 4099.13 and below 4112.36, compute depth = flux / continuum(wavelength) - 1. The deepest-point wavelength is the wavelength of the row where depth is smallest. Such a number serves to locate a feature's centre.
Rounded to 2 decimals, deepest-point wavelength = 4103.38 angstrom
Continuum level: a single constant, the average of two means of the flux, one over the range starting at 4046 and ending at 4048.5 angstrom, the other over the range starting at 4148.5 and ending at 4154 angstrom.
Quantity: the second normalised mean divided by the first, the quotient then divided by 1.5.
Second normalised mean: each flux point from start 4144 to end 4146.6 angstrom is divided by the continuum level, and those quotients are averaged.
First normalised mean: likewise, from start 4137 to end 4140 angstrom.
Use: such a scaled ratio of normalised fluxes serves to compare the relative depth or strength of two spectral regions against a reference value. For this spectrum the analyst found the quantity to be 0.78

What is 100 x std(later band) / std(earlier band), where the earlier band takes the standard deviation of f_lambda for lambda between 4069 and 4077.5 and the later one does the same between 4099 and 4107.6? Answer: 134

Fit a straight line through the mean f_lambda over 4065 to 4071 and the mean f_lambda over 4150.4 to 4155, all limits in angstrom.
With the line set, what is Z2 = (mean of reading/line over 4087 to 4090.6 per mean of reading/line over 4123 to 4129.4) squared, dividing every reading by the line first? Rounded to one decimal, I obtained 1.1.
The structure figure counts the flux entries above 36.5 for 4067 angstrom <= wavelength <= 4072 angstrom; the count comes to 4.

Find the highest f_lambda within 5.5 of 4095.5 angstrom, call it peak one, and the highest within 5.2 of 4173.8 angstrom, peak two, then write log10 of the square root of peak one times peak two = 1.71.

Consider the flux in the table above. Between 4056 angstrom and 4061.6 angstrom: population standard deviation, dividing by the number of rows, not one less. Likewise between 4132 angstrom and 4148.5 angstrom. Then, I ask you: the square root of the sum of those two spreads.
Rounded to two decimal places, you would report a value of 3.65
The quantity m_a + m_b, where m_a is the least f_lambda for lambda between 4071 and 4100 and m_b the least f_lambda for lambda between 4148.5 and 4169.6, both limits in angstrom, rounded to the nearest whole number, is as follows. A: 51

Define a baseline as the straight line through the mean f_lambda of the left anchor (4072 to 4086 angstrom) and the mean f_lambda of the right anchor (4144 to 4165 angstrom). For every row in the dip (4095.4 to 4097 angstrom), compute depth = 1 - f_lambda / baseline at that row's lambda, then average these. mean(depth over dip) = 0.39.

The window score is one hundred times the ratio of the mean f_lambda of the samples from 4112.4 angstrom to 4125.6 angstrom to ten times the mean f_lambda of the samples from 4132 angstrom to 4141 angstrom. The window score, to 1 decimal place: 10.4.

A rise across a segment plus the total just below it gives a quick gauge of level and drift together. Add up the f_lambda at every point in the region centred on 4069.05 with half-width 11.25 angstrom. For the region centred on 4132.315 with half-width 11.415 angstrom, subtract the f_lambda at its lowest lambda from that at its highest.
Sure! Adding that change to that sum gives 970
